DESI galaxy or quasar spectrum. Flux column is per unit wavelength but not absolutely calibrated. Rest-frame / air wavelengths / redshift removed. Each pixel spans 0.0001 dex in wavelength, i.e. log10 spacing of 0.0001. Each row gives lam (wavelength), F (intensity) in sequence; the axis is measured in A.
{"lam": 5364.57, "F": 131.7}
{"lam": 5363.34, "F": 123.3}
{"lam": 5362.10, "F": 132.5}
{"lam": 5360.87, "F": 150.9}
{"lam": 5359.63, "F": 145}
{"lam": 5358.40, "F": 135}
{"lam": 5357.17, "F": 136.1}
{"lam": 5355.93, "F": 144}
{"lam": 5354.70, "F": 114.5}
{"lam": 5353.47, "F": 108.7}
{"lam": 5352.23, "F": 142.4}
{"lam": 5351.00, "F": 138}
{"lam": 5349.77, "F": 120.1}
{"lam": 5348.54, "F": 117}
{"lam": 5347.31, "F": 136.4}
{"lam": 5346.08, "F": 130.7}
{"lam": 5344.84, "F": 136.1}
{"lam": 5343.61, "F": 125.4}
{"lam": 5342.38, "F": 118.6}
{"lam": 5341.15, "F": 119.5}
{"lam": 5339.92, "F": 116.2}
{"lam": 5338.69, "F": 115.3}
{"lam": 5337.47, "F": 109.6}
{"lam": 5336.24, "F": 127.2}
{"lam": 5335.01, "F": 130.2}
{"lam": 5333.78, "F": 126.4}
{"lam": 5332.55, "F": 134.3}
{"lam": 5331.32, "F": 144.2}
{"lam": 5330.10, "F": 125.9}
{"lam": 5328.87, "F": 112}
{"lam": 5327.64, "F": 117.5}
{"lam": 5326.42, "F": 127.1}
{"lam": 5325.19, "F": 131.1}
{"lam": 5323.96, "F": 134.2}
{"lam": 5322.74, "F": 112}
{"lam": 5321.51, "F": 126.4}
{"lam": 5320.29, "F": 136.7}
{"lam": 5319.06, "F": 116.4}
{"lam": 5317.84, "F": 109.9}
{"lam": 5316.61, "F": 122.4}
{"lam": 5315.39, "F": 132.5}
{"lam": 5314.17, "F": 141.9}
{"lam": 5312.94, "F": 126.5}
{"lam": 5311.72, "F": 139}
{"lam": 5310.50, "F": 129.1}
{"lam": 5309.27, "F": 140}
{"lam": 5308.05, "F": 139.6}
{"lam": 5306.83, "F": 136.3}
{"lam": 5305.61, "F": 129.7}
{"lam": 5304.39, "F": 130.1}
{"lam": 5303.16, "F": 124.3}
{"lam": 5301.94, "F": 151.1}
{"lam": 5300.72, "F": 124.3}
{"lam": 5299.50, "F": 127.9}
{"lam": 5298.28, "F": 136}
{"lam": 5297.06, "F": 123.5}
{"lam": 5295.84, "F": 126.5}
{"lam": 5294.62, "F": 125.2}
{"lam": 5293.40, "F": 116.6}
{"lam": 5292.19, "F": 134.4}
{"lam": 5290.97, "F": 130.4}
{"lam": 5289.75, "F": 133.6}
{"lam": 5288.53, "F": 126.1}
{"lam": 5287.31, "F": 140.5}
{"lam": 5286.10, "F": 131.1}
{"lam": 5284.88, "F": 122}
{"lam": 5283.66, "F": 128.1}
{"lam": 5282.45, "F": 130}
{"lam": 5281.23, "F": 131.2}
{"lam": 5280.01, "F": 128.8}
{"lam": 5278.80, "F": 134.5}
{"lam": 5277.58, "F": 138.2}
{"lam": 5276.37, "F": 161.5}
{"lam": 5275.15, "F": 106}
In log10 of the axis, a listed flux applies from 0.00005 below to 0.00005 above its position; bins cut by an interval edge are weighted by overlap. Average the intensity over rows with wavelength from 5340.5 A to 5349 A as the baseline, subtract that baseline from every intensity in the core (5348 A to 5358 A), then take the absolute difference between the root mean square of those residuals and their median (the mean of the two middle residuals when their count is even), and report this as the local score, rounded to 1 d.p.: 11.3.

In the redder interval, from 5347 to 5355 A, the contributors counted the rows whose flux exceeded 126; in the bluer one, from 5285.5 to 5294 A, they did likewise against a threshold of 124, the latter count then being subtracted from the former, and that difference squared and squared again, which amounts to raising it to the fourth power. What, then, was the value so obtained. 81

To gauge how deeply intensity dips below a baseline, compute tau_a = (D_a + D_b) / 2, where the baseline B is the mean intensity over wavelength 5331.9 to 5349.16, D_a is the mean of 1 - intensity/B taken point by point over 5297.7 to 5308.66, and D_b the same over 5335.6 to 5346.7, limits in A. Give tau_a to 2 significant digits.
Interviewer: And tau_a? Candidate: -0.025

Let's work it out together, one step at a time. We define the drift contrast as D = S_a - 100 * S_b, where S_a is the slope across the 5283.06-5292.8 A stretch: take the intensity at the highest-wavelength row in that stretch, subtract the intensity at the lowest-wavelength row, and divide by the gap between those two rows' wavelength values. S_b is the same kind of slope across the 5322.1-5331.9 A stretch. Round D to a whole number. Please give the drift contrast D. -375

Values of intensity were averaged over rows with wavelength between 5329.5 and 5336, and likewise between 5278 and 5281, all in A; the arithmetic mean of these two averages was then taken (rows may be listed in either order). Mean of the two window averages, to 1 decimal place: 131.9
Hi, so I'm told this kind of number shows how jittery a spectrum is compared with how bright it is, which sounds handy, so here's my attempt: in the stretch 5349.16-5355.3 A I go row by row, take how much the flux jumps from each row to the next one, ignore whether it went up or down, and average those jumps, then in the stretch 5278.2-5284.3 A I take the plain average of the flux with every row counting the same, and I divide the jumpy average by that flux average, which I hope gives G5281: 0.118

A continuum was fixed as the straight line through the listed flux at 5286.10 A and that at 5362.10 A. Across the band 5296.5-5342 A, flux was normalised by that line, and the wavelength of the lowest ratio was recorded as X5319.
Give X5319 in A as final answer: 5337.47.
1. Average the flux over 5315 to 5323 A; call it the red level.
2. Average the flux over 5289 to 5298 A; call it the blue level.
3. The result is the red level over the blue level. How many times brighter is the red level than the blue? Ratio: 0.96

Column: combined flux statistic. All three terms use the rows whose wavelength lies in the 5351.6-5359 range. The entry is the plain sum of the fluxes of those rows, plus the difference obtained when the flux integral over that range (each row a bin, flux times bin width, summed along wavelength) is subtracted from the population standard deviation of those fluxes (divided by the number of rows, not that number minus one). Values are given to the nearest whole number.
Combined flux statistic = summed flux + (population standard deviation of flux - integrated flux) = -168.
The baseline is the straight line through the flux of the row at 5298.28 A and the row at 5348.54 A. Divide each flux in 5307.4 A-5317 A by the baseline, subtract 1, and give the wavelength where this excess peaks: 5314.17 A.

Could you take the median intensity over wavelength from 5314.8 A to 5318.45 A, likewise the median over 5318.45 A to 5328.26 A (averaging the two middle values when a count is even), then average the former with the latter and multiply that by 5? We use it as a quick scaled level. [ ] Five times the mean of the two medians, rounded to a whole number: 623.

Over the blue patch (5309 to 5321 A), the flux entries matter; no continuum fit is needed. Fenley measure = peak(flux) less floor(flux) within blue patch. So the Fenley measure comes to 32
